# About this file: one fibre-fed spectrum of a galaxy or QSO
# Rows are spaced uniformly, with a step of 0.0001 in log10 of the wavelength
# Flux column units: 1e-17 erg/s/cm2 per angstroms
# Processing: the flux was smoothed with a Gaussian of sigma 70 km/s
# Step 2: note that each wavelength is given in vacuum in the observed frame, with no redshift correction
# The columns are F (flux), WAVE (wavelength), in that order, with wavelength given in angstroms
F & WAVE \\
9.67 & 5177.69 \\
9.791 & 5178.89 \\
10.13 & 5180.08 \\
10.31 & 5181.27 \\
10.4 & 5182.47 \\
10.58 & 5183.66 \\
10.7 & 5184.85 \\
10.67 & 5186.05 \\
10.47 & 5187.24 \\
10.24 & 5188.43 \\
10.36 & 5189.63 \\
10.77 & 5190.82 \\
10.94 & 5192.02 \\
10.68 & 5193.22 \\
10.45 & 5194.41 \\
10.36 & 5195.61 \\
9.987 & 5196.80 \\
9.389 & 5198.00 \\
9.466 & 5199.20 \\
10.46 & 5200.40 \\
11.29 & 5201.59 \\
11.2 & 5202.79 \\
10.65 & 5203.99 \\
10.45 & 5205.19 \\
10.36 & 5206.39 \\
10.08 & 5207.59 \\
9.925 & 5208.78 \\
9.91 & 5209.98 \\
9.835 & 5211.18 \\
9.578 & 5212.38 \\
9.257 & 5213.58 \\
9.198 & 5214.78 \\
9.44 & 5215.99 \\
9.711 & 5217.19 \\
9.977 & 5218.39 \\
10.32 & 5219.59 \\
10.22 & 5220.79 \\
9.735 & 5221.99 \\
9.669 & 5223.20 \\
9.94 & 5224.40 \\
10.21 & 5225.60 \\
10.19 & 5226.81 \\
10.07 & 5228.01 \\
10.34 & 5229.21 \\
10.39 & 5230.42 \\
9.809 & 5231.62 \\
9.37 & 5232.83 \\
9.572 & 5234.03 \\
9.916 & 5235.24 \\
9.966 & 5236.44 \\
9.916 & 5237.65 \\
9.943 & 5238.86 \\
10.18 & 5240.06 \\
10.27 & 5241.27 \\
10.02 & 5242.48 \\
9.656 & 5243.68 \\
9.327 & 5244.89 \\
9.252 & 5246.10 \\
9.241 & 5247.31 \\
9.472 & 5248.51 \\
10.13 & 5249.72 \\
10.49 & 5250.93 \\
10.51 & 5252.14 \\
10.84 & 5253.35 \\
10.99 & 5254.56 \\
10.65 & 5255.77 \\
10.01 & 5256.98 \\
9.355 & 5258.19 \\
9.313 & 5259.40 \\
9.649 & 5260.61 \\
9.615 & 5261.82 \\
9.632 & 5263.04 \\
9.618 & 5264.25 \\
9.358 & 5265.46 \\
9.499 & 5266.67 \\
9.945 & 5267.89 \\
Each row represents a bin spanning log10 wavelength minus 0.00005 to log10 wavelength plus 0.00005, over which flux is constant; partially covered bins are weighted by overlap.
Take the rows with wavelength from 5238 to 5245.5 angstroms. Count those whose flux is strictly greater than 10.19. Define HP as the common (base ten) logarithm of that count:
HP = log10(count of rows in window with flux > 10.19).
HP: 0.0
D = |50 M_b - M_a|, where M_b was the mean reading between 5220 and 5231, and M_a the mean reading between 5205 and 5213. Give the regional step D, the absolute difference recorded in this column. 494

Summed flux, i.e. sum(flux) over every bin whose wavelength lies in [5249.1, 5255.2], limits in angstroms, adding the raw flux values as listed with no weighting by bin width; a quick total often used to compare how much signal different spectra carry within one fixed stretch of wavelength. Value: 53.0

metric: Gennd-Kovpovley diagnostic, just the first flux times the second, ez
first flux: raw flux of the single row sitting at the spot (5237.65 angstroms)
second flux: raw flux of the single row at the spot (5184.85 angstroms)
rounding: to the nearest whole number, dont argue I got 106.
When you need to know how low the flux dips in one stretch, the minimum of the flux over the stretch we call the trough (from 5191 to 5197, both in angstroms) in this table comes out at 9.987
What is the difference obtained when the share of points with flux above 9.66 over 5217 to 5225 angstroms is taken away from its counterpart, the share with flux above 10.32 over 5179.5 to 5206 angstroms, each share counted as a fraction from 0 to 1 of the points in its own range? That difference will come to -0.3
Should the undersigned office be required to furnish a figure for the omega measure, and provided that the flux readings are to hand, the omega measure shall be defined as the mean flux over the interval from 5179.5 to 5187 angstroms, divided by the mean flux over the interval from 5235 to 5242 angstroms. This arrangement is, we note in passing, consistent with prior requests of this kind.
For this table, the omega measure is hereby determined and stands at 1.043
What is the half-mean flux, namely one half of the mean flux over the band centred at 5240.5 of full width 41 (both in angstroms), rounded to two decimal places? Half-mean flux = 4.98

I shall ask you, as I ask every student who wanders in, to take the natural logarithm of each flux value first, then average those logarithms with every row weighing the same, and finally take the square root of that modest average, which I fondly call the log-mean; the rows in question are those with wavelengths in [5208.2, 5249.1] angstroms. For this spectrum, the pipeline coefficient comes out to 1.51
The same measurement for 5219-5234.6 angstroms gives 1.52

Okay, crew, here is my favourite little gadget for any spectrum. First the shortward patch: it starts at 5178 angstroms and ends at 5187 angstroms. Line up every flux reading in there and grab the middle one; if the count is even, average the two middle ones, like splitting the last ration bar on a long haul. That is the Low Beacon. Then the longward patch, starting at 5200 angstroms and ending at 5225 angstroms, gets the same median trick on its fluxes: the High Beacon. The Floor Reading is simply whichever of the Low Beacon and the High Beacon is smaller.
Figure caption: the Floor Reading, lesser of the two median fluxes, 9.94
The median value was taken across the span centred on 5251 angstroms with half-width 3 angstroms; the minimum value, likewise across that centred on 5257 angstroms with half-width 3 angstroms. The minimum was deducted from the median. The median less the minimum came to 1.2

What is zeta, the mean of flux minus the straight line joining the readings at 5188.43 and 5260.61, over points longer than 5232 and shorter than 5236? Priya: -0.2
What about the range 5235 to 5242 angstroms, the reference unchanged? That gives 0.2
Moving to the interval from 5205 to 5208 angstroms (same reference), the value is 0.2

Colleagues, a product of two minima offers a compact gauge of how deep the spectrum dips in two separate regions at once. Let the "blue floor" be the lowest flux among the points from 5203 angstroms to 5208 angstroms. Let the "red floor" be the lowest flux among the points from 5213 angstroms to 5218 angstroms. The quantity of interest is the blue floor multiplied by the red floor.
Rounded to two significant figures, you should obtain 93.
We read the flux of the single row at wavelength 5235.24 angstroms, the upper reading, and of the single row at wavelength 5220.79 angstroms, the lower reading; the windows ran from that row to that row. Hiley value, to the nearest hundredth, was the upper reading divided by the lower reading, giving 0.97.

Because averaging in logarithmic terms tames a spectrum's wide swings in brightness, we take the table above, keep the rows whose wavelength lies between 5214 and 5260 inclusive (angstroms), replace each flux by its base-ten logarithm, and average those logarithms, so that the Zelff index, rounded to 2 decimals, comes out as 1.00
